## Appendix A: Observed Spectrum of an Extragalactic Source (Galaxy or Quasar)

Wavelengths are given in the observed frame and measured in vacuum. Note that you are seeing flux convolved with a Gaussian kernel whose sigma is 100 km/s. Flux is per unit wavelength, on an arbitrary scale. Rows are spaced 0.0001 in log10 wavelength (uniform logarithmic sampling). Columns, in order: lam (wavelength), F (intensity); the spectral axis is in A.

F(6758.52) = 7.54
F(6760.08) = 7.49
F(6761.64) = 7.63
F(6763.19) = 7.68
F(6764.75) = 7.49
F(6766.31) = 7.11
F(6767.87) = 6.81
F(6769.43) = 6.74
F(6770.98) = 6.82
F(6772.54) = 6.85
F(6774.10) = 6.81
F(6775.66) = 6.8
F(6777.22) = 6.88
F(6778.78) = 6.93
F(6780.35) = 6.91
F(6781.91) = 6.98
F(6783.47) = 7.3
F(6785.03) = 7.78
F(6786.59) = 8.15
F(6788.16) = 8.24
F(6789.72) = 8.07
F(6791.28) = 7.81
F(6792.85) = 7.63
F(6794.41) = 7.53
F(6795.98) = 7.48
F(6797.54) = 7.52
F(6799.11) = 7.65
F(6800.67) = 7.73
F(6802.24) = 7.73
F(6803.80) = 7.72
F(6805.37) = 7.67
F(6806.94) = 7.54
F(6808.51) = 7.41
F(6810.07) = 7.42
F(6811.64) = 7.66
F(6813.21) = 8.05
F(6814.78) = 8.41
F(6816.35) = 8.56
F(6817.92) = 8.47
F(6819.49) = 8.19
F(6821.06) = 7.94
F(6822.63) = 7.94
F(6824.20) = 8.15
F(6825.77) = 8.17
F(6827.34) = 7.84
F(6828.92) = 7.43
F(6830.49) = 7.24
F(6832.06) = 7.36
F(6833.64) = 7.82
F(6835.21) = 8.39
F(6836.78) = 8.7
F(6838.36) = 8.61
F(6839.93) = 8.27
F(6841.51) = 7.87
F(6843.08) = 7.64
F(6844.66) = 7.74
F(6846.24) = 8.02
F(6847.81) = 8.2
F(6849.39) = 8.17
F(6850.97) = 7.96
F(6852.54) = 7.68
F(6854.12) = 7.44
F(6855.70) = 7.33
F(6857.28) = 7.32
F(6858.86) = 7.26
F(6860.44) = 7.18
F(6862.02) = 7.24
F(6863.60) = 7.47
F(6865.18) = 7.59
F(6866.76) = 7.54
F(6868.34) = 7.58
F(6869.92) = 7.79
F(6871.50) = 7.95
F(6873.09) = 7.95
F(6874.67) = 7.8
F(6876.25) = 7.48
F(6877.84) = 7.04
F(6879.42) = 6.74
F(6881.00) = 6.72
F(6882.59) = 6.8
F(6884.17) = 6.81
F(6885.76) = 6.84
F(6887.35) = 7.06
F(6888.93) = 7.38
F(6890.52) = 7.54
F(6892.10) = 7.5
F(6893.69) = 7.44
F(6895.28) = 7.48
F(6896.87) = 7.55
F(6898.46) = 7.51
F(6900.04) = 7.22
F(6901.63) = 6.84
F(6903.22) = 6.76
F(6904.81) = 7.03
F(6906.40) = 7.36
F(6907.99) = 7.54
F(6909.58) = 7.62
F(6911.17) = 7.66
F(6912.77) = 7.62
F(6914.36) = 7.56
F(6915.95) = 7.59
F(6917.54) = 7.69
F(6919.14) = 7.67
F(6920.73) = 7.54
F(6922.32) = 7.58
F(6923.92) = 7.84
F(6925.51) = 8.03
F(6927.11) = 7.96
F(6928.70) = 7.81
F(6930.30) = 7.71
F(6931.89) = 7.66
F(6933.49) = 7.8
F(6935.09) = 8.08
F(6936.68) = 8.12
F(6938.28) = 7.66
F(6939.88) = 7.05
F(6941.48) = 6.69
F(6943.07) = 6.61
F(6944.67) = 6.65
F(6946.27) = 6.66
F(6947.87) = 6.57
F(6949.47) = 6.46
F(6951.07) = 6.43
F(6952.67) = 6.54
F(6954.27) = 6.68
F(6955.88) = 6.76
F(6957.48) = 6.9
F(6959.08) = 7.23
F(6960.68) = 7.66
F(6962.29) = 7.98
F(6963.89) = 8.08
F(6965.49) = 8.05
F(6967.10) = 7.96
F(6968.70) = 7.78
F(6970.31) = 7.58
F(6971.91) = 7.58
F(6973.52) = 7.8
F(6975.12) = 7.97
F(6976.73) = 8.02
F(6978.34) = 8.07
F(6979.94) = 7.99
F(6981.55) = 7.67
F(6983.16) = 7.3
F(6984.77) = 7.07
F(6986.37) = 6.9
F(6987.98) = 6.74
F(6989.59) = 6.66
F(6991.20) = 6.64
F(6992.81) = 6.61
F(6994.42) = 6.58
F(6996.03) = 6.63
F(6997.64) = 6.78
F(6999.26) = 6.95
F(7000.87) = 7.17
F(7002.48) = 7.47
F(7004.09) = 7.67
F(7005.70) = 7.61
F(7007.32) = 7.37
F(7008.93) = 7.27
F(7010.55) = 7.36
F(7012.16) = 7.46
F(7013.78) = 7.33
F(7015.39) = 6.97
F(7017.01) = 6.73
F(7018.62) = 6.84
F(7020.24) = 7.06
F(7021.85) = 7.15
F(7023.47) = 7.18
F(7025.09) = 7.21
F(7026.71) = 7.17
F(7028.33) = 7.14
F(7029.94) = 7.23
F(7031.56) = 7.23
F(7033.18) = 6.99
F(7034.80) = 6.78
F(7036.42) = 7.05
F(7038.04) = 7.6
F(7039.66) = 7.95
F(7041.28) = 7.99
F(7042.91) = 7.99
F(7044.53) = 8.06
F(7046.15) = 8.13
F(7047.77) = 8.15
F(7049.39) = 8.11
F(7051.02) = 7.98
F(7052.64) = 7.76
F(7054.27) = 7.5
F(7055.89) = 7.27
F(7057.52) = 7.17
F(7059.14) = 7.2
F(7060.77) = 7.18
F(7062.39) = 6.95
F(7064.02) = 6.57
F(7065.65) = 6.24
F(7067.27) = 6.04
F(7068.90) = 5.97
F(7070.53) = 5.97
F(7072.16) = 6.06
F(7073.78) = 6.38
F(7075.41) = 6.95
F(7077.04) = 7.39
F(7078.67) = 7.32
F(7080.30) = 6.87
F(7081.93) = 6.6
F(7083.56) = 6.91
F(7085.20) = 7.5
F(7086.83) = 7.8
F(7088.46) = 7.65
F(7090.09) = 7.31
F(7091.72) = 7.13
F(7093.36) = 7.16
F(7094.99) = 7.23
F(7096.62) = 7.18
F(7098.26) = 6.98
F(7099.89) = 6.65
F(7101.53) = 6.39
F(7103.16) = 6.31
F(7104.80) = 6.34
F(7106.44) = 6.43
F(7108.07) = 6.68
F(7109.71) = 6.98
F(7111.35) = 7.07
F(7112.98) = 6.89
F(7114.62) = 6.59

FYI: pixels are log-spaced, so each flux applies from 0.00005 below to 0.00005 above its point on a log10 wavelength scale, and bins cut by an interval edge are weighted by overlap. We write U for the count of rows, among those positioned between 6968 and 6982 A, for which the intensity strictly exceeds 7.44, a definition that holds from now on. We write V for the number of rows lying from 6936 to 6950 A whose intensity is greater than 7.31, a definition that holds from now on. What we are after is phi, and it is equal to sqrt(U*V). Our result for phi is 4.2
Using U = 9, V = 2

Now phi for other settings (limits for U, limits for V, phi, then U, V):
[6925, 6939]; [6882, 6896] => 6.7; 9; 5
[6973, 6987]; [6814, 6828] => 7.3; 6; 9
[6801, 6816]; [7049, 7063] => 5.3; 7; 4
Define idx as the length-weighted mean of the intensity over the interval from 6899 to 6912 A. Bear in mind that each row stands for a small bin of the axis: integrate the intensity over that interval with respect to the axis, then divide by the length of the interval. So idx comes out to 7.26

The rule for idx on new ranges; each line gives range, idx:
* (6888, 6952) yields 7.38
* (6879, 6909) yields 7.17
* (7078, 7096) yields 7.23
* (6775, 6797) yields 7.47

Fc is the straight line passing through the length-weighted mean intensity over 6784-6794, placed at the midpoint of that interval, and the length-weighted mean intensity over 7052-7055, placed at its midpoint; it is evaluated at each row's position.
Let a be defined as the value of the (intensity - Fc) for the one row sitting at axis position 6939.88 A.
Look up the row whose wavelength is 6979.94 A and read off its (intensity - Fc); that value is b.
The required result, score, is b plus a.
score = -0.4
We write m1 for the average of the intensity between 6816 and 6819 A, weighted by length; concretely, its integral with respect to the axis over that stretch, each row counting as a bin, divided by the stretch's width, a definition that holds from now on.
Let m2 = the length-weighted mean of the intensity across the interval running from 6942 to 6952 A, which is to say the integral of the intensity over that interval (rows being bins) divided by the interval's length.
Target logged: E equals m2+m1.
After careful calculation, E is 15.0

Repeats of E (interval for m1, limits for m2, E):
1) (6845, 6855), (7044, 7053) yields 15.9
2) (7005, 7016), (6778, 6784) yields 14.4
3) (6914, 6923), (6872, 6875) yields 15.5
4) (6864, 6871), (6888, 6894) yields 15.1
